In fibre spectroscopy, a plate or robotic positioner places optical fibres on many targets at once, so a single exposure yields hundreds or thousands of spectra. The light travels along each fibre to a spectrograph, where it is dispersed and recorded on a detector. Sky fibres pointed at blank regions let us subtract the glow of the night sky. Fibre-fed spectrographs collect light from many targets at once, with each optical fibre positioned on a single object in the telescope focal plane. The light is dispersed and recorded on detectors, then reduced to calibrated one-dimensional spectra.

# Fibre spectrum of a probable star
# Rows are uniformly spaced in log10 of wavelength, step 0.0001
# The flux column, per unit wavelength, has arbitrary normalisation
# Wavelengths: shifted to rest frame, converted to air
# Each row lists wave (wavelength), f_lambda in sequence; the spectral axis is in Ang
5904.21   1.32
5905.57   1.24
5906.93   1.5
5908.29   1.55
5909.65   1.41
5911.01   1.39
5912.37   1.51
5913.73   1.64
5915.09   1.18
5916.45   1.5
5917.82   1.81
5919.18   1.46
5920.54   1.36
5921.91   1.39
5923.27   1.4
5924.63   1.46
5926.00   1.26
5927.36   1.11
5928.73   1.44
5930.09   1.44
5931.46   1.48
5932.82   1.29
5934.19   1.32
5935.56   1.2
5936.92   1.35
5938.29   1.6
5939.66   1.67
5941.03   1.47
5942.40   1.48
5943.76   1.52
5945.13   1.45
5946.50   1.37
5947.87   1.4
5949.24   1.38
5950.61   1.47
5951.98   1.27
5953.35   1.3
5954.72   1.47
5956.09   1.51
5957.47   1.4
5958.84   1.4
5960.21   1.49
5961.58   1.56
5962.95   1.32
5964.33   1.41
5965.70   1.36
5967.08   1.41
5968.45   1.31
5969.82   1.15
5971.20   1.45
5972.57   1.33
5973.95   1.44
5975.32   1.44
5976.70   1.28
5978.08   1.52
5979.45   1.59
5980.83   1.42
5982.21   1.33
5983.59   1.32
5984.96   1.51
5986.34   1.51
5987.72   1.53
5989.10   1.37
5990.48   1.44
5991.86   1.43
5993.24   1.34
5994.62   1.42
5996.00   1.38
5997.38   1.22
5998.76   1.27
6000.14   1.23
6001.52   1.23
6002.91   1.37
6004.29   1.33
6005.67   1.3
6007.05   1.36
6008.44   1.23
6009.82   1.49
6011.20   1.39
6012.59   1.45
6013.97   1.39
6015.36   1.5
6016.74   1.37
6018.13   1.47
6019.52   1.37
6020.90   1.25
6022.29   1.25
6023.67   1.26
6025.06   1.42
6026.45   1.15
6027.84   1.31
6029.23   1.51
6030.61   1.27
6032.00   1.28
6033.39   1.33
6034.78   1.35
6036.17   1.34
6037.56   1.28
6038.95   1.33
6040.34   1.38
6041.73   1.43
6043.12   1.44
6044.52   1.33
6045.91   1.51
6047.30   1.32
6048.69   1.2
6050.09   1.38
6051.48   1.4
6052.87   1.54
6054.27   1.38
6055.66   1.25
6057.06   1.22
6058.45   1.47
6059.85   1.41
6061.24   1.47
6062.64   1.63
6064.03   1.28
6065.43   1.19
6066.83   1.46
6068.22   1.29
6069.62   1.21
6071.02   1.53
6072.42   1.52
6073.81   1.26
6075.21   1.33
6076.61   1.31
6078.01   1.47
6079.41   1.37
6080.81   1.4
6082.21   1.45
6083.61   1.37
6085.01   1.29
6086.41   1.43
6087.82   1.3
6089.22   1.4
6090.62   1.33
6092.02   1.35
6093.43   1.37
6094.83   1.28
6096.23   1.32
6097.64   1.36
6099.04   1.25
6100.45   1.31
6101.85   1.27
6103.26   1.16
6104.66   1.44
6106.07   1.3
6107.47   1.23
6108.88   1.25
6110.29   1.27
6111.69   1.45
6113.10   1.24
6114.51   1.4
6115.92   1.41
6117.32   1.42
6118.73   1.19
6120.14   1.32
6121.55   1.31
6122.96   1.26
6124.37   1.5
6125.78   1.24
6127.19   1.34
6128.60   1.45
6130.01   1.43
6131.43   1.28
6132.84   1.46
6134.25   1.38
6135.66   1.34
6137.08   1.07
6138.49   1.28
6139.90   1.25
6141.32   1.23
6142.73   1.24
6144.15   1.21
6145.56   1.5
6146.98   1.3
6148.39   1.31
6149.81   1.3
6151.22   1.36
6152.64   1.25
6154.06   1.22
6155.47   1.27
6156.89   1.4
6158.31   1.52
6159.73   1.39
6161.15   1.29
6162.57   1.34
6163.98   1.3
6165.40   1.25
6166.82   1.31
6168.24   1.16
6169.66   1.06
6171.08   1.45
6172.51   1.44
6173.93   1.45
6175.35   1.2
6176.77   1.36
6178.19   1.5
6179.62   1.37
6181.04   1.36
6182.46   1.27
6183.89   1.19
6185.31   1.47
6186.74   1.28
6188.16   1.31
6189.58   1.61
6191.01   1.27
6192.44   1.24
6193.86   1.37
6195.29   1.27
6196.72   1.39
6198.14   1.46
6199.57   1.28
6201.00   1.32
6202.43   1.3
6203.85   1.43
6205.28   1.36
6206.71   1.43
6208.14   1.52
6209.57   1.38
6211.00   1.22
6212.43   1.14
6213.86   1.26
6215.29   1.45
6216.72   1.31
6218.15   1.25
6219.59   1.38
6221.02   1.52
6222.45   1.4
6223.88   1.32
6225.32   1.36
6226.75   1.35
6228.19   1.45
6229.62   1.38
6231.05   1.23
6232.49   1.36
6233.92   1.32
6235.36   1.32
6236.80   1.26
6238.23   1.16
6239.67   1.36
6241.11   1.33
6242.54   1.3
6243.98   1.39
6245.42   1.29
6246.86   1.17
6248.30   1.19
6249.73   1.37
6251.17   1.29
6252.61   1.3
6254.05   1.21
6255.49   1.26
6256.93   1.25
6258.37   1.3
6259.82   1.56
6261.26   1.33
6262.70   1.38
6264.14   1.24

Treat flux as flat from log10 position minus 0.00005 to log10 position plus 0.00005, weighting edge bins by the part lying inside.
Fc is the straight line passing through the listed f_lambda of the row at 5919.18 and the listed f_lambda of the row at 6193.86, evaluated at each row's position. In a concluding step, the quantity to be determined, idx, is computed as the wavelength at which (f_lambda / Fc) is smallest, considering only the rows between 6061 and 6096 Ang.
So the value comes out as 6065.43 Ang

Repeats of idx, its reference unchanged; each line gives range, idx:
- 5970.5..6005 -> 5997.38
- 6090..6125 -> 6103.26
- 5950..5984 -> 5969.82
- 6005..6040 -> 6026.45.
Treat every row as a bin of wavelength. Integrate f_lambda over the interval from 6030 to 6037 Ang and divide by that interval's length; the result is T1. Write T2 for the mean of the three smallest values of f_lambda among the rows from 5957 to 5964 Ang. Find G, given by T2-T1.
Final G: 0.06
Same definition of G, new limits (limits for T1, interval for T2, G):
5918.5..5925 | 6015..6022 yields -0.08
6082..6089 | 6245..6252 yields -0.15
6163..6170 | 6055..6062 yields 0.06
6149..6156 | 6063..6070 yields -0.05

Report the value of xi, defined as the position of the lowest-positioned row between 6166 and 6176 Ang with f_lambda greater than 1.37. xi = 6171.08 Ang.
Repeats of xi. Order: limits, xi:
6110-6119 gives 6111.69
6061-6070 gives 6061.24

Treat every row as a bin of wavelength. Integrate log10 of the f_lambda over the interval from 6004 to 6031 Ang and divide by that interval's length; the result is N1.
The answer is 0.131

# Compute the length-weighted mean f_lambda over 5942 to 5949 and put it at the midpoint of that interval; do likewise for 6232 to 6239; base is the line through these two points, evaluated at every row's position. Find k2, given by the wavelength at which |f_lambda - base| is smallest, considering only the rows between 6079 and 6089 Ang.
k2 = 6079.41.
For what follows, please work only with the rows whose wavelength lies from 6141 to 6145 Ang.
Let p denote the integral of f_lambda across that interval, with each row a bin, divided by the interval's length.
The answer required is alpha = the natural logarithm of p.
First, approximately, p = 1.24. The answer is 0.213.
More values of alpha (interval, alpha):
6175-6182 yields 0.310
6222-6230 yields 0.319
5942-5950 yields 0.360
